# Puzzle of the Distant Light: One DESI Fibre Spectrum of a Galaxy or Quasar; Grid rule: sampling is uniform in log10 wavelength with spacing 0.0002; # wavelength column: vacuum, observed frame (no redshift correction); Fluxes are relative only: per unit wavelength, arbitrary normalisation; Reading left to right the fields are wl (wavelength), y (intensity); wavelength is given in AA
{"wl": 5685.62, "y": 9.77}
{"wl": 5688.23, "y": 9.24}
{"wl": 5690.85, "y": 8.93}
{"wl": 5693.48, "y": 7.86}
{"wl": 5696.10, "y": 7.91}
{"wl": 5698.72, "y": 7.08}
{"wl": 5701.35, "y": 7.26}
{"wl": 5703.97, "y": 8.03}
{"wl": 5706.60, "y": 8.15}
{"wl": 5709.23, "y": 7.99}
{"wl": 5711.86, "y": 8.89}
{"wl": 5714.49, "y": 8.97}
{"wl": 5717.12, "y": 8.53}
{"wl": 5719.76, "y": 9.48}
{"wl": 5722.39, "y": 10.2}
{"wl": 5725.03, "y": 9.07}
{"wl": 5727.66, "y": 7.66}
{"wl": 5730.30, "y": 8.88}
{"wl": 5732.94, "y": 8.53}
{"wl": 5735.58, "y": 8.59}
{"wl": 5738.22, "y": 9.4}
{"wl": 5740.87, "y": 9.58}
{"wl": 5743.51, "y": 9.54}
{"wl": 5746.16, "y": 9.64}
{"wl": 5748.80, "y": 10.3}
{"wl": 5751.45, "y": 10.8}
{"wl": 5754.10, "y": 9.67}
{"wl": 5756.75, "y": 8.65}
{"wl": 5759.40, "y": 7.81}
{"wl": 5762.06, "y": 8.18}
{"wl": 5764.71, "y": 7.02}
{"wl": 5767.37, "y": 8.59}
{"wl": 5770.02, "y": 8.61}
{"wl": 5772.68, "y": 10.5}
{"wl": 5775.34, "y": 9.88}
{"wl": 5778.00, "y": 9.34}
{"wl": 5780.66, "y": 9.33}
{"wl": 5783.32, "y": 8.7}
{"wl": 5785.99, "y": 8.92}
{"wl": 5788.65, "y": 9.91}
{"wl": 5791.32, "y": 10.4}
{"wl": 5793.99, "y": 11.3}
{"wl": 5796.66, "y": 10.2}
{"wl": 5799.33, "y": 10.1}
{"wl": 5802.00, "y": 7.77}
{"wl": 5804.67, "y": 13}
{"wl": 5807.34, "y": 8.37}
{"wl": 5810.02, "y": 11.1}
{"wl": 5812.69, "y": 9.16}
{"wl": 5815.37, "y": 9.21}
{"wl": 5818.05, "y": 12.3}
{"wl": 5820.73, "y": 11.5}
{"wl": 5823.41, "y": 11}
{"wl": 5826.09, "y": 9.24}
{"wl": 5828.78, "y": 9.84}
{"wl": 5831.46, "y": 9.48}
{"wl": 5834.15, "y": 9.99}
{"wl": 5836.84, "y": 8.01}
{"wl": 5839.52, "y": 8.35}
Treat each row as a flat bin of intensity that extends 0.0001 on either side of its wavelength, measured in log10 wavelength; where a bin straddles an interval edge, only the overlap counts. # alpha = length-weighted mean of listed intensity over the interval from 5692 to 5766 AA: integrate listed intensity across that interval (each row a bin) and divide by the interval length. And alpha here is 8.7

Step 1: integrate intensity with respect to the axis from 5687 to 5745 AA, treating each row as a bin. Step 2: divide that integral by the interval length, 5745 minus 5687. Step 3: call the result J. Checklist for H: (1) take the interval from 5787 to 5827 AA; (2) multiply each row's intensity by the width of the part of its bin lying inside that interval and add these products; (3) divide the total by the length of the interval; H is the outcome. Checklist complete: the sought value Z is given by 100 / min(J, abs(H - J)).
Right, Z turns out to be 60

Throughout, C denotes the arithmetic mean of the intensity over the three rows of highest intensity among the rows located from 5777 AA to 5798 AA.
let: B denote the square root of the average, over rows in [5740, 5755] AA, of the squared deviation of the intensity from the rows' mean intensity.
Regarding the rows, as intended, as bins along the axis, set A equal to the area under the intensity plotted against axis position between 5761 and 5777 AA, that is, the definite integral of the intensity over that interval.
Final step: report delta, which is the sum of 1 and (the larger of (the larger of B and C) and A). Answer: 142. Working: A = 141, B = 0.5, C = 10.6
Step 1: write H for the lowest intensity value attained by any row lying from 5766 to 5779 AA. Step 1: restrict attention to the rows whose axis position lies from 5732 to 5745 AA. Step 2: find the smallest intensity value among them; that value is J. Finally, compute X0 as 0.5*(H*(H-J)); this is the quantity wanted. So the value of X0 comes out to 0.3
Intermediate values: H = 8.59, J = 8.53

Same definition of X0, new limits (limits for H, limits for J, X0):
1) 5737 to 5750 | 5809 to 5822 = 1.1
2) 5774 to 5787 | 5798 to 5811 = 4.0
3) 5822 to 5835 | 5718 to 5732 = 7.3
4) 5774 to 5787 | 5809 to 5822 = -2.0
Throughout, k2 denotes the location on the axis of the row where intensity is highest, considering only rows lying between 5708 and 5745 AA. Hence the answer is 5722.39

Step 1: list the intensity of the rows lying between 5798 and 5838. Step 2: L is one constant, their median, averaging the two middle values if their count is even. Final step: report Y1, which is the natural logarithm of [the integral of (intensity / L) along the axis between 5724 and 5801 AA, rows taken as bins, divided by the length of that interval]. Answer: -0.06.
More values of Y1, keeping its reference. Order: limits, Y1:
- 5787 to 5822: 0.05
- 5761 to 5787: -0.10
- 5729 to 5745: -0.08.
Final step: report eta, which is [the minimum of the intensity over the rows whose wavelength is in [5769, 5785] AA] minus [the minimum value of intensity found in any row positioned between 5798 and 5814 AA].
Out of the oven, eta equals 0.8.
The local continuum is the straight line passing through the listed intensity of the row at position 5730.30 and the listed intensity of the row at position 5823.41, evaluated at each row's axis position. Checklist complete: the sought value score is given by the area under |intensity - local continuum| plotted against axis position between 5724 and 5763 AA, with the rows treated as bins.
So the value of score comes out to 27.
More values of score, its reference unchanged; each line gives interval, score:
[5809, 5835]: 30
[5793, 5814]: 29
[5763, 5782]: 19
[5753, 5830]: 85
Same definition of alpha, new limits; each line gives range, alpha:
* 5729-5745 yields 9.1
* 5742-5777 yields 9.2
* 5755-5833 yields 9.6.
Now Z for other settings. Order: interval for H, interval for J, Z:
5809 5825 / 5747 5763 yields 71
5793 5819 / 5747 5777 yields 91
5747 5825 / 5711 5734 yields 126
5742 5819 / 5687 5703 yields 65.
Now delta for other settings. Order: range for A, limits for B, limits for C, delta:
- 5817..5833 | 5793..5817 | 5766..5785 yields 169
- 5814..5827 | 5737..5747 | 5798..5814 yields 140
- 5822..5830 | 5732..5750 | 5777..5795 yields 81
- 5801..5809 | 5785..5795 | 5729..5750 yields 80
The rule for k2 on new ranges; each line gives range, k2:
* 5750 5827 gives 5804.67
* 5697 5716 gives 5714.49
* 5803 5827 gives 5804.67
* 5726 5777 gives 5751.45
